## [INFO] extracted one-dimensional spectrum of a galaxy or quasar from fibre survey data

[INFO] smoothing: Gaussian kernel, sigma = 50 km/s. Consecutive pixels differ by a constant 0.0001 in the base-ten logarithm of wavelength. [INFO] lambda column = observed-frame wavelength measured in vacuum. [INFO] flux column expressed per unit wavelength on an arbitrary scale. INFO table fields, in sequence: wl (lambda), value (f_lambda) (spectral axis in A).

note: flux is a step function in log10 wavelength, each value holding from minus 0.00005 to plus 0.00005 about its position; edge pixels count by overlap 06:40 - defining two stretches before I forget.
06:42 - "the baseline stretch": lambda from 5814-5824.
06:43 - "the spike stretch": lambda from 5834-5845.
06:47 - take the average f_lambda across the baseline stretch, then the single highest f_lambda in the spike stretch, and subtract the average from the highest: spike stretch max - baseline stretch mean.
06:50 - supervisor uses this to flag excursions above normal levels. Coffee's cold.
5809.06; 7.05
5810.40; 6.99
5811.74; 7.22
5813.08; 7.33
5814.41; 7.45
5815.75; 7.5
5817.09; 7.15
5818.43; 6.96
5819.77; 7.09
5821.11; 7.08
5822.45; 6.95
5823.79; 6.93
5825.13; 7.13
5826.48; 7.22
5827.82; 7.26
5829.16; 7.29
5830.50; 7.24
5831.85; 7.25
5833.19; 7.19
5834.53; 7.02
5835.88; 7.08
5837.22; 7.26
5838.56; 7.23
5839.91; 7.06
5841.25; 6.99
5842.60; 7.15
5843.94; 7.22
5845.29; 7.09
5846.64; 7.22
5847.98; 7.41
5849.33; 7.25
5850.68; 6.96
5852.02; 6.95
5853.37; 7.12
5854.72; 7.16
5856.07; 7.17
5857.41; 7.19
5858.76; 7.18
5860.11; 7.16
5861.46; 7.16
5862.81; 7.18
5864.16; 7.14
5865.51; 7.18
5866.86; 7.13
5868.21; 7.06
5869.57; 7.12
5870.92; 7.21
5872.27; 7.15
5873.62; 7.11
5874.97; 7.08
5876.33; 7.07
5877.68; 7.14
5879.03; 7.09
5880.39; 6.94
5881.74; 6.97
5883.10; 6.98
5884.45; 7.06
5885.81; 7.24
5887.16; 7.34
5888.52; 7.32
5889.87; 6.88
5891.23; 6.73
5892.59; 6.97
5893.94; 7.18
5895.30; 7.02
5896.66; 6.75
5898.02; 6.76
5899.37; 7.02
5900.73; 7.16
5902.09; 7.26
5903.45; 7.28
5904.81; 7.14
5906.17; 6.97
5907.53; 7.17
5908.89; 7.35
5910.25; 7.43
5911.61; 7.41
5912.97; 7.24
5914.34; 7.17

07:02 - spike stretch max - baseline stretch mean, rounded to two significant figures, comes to 0.12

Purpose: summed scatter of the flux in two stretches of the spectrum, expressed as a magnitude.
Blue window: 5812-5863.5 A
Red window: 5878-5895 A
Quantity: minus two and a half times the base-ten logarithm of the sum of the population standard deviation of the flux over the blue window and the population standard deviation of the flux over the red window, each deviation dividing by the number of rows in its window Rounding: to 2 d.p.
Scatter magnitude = 1.27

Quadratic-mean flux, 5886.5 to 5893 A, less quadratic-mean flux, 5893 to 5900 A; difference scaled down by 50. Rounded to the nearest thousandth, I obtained 0.002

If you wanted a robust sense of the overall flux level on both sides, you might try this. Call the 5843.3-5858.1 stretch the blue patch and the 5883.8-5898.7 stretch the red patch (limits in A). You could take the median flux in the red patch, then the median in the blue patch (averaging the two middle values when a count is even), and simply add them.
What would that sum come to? 14.19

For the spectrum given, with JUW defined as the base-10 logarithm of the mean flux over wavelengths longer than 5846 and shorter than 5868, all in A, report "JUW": 0.855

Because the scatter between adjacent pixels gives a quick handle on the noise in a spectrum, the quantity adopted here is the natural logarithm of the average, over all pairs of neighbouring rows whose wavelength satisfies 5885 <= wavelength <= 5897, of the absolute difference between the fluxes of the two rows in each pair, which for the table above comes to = -1.6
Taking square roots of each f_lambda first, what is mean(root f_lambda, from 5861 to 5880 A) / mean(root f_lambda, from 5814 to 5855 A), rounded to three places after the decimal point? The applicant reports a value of 0.998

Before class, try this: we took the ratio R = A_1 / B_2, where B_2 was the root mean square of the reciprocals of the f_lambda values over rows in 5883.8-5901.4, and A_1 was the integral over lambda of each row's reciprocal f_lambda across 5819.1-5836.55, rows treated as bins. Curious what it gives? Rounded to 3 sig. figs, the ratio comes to 17.2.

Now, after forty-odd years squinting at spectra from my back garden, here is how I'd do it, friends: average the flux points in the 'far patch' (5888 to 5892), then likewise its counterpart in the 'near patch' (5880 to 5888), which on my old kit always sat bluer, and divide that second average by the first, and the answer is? 1.02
